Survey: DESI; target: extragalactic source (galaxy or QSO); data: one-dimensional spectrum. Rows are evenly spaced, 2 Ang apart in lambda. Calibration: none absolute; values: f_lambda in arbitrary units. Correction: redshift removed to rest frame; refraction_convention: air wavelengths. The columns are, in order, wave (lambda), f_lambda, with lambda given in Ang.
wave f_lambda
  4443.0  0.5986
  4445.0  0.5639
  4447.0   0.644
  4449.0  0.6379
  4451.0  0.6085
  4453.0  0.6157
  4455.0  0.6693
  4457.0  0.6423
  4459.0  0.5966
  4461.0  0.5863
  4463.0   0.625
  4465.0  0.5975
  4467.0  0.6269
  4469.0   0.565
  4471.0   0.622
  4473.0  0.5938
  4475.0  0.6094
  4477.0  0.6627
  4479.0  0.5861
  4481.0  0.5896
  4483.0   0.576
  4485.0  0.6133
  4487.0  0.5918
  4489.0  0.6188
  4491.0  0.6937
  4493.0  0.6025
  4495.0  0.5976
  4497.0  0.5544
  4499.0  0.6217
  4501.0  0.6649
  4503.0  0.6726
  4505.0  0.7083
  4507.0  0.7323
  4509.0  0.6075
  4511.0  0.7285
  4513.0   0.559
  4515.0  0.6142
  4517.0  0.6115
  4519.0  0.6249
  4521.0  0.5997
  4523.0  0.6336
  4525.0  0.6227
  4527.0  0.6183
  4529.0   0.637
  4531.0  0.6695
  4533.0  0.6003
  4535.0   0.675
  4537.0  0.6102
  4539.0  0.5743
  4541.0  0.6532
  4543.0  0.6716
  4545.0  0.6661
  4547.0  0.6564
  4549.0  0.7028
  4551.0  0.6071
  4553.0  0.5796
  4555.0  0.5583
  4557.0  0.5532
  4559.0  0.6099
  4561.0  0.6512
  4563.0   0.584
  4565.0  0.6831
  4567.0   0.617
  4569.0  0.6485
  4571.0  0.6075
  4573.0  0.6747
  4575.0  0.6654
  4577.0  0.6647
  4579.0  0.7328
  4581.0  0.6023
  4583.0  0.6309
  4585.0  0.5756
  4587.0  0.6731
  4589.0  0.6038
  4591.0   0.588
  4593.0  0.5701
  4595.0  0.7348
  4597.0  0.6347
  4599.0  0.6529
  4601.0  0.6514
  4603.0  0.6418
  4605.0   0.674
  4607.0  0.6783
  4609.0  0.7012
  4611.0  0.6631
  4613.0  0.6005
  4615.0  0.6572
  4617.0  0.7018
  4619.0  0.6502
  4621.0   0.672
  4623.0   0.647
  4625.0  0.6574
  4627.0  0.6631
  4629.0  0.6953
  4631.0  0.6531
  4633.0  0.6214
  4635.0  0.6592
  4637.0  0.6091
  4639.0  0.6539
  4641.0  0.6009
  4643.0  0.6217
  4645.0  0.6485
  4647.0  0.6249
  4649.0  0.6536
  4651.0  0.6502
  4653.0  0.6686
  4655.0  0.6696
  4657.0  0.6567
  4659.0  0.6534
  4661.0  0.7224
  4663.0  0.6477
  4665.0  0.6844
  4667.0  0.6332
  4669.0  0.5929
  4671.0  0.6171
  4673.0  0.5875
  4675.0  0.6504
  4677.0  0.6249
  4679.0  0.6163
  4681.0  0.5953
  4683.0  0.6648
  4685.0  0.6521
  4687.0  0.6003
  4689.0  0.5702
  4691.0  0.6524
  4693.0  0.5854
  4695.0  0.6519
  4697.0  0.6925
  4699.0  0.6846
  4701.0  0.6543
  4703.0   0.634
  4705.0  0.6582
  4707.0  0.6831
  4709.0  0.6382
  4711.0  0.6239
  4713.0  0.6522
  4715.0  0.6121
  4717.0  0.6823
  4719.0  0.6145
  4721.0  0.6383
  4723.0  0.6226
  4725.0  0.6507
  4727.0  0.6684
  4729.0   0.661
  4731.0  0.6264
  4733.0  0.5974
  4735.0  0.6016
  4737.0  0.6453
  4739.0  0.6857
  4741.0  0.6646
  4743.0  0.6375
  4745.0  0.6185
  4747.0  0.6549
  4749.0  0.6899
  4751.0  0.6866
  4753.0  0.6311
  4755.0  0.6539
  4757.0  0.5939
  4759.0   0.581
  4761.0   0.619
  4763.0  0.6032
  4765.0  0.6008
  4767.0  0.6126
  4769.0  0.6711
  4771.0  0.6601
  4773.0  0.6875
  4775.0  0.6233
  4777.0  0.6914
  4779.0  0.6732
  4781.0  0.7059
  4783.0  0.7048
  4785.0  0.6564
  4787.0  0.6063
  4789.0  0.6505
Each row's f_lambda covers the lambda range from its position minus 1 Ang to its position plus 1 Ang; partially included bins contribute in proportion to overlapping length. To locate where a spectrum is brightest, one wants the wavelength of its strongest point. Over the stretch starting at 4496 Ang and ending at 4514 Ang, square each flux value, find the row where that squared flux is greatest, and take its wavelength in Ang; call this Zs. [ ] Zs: 4507.0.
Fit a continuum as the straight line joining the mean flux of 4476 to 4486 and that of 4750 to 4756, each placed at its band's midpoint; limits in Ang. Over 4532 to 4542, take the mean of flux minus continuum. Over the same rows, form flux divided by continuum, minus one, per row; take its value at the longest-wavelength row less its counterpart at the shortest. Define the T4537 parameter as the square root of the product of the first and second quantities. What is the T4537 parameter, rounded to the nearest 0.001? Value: 0.023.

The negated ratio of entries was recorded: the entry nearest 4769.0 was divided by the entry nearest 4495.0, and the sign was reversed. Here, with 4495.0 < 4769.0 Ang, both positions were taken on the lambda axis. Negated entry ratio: -1.12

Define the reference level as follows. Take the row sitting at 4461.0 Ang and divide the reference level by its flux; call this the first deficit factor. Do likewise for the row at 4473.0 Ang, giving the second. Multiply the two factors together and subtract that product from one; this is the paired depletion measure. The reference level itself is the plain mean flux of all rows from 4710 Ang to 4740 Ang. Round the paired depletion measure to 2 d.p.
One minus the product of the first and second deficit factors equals -0.17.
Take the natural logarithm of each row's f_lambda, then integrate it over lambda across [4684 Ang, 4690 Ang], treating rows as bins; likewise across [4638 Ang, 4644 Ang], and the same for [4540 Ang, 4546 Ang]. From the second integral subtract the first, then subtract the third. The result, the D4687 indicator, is 2.6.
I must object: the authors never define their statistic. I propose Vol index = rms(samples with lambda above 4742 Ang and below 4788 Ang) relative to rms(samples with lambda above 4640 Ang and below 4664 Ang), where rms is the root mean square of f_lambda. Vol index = 0.99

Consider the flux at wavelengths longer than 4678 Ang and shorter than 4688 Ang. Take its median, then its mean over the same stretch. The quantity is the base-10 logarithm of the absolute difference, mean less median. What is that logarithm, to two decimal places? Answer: -2.02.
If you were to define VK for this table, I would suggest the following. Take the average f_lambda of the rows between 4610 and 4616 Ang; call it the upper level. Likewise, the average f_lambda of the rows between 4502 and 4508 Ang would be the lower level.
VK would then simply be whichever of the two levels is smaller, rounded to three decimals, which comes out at 0.640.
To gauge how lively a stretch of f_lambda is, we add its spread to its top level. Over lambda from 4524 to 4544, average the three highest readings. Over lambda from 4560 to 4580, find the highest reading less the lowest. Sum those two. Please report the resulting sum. 0.821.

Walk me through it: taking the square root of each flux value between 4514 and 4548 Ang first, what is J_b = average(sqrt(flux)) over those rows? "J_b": 0.795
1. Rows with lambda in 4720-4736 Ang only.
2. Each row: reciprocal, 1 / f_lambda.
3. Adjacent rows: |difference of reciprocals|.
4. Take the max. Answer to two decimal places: 0.08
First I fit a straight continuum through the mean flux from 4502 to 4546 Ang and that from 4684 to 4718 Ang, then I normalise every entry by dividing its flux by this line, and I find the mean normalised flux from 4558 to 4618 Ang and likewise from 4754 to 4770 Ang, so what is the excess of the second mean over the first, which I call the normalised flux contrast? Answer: -0.048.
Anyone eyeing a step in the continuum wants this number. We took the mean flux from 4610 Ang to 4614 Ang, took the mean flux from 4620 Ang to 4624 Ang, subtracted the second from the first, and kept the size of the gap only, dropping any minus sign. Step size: 0.028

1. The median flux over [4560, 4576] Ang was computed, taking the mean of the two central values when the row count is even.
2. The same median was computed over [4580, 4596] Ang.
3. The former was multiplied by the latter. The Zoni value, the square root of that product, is 0.626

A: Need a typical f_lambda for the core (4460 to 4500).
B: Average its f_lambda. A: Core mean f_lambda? 0.607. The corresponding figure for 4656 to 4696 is 0.633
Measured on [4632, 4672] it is 0.644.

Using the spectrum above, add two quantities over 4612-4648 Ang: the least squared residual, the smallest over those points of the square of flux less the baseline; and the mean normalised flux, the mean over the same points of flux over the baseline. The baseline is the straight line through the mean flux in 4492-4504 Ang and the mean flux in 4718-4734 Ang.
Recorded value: 1.03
